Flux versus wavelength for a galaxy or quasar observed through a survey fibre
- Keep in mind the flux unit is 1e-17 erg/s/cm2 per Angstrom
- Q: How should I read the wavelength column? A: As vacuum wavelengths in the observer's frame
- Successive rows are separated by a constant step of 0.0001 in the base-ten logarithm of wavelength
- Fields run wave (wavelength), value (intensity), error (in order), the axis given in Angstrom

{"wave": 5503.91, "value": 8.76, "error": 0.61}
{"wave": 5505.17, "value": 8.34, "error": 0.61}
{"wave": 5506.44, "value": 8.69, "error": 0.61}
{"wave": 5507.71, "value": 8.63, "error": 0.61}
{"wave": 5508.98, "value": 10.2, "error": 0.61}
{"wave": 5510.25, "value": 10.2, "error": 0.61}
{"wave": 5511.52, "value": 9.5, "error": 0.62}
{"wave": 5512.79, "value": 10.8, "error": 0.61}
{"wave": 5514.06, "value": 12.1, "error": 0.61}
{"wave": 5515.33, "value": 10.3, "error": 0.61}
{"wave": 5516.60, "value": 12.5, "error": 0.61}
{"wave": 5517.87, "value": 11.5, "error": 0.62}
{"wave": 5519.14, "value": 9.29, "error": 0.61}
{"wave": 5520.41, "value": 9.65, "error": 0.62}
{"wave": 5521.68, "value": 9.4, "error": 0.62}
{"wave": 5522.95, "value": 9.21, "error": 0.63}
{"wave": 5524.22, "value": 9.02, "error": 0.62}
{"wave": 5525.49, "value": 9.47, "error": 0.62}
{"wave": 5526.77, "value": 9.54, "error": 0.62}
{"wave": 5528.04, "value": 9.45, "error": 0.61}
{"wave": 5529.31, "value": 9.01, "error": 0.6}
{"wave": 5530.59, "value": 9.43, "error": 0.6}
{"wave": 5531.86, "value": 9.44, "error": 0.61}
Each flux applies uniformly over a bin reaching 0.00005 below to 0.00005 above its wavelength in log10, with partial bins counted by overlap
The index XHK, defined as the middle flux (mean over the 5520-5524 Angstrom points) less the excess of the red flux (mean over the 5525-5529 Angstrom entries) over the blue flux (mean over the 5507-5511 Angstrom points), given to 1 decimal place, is 9.6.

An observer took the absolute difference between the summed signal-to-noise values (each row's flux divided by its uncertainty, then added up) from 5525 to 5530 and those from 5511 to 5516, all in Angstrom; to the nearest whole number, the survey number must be 9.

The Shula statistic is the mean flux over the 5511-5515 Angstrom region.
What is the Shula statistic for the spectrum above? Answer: 10.8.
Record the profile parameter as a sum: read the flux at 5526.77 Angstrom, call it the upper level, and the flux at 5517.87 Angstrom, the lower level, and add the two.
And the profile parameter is 21.0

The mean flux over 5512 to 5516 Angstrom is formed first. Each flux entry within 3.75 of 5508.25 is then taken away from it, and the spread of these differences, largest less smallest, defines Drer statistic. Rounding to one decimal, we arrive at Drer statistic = 1.9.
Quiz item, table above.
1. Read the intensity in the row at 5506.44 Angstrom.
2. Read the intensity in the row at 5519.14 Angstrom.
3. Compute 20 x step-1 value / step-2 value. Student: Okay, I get 18.7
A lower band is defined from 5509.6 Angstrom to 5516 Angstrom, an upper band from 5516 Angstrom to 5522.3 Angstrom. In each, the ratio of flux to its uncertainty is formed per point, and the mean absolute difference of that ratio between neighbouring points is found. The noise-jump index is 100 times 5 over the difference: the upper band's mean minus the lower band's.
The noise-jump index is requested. -699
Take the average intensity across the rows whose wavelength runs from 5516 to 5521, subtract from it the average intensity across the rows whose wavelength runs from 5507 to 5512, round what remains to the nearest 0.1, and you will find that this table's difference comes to 1.1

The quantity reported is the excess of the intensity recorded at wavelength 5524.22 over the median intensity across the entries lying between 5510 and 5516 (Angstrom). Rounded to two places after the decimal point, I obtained -1.28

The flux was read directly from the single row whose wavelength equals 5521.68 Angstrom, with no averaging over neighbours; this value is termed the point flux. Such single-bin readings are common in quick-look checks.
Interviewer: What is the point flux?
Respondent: 9.4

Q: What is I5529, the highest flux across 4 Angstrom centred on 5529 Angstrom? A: 9.45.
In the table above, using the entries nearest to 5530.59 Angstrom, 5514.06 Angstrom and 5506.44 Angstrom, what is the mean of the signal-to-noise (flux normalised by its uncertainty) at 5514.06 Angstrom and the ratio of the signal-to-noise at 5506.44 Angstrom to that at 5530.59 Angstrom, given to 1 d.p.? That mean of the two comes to 10.4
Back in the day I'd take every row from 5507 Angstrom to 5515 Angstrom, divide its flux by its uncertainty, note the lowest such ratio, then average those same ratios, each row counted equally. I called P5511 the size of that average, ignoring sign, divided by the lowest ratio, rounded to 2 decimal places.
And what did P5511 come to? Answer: 1.18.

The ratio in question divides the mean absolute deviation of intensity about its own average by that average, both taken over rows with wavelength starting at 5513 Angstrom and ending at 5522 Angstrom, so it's 0.11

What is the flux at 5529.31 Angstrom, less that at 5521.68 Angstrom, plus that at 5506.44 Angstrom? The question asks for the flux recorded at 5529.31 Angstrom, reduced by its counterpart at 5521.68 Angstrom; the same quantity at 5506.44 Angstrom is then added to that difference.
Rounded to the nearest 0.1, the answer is 8.3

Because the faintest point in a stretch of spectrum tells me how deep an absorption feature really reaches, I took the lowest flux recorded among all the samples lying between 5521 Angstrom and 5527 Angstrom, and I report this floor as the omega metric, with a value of 9.02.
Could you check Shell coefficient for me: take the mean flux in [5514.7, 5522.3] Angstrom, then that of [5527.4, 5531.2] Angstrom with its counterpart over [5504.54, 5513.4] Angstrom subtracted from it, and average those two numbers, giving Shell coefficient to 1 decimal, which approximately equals 5.1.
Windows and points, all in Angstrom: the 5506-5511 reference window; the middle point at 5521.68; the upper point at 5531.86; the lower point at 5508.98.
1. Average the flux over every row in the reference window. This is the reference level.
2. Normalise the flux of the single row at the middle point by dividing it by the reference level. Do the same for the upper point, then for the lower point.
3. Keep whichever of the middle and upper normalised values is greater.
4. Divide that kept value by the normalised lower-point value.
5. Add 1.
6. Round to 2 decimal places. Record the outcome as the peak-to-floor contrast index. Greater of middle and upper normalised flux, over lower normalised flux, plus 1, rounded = 1.93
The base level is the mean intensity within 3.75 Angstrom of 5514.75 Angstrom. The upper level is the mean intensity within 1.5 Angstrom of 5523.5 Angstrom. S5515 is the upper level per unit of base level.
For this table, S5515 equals 0.82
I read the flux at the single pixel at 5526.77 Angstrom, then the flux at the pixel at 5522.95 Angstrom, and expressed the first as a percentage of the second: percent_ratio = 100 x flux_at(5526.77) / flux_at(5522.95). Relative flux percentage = 104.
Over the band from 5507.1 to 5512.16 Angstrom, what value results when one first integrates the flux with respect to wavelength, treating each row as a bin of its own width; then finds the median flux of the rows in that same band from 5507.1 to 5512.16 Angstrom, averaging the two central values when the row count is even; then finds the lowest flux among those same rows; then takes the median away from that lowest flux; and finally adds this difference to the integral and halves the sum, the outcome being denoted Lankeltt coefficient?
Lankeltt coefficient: 23.8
